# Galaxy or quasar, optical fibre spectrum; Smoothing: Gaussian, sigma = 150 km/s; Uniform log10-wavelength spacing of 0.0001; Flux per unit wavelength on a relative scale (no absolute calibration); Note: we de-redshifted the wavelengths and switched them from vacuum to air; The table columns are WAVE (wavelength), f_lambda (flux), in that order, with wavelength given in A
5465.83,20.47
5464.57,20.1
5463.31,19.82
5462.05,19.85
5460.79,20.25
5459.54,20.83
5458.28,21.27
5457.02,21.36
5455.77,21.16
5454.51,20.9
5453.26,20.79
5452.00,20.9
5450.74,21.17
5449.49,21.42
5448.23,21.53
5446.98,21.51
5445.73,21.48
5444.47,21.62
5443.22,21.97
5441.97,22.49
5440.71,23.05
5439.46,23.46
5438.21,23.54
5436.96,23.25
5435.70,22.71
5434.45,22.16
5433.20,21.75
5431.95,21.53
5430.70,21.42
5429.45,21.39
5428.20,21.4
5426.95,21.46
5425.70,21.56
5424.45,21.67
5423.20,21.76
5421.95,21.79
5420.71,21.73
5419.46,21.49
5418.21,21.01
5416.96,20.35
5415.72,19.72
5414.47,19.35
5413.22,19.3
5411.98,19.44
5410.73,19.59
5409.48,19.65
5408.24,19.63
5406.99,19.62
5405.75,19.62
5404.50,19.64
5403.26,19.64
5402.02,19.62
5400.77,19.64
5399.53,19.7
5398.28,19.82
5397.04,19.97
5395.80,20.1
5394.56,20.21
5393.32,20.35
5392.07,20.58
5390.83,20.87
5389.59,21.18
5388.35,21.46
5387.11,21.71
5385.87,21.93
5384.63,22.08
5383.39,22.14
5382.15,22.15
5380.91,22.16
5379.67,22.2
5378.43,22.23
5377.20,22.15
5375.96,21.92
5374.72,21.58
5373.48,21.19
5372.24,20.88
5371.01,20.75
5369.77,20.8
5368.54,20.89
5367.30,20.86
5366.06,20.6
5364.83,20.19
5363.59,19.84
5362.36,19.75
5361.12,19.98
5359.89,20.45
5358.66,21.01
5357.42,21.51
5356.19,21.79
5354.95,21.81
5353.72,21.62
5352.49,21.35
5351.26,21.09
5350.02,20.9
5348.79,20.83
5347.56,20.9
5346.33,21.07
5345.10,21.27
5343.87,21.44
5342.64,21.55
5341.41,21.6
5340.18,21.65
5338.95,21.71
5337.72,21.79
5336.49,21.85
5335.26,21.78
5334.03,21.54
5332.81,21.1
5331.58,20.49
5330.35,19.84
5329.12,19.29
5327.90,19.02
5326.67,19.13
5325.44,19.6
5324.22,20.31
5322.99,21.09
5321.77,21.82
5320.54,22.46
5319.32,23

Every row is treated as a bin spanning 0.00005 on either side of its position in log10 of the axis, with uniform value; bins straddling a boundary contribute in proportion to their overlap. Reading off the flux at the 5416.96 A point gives 20.35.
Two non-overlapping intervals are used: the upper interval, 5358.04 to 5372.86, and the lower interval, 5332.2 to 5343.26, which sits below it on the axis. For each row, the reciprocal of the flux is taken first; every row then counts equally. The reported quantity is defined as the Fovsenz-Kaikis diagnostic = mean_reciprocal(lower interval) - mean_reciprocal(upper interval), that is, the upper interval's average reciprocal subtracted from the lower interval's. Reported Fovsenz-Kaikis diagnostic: -0.0025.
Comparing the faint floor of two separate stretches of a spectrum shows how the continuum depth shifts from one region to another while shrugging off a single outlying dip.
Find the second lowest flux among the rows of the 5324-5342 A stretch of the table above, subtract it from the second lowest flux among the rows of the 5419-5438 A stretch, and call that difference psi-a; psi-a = 2.3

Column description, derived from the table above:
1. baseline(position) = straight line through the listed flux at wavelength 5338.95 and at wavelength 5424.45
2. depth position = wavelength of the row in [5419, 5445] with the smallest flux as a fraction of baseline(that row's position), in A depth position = 5429.45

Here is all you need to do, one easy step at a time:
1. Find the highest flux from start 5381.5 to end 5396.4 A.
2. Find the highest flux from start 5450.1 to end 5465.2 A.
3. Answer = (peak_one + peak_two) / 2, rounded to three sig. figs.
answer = 21.8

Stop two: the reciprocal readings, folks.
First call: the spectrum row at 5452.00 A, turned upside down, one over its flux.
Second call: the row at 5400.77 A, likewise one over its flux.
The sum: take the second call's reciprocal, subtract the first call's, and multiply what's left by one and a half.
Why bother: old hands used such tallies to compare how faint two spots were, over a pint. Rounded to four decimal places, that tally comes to 0.0046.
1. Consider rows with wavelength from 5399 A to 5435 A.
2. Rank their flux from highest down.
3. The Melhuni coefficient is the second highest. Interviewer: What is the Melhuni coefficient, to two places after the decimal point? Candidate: 21.79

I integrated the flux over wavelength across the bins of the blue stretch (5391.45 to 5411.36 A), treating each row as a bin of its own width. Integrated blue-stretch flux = 395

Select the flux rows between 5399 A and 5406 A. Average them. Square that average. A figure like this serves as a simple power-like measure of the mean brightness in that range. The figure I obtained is 386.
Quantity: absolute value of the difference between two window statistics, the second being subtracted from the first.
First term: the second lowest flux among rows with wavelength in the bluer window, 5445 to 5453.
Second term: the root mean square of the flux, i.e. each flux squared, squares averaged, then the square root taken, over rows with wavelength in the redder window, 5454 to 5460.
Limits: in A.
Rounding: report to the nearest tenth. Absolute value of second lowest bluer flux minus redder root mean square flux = 0.1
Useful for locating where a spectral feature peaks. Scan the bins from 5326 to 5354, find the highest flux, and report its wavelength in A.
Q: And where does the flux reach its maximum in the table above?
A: 5336.49 A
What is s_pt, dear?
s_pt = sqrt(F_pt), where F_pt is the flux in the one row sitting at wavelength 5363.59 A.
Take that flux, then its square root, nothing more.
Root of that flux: 4.45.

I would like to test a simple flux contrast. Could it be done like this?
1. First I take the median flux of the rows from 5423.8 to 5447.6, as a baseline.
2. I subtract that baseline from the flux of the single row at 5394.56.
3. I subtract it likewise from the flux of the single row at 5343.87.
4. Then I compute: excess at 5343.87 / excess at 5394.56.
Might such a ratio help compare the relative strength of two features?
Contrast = 0.16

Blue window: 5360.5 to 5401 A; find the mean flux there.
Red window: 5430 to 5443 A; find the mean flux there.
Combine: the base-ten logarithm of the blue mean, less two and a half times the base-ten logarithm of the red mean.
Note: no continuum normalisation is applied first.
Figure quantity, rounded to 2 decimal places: -2.06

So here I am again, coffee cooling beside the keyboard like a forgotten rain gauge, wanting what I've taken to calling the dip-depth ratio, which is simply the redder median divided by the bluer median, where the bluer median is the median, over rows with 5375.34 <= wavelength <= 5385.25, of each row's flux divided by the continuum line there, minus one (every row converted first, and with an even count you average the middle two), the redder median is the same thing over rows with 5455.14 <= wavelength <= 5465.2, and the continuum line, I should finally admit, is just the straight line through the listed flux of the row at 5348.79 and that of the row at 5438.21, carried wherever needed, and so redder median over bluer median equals -9.9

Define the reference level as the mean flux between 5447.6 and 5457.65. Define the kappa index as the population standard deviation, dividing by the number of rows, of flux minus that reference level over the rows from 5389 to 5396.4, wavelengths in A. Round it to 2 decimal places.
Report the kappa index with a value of 0.38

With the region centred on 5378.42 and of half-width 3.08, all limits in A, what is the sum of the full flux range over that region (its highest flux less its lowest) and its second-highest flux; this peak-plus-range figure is 22.5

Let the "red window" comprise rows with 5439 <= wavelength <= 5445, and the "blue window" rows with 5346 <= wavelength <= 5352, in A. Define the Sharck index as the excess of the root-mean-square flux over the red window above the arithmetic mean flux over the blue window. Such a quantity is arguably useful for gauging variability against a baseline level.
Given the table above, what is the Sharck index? 1.57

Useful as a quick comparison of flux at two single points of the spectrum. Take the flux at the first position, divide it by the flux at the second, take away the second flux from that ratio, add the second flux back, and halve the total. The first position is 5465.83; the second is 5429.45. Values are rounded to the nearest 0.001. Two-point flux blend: 0.478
